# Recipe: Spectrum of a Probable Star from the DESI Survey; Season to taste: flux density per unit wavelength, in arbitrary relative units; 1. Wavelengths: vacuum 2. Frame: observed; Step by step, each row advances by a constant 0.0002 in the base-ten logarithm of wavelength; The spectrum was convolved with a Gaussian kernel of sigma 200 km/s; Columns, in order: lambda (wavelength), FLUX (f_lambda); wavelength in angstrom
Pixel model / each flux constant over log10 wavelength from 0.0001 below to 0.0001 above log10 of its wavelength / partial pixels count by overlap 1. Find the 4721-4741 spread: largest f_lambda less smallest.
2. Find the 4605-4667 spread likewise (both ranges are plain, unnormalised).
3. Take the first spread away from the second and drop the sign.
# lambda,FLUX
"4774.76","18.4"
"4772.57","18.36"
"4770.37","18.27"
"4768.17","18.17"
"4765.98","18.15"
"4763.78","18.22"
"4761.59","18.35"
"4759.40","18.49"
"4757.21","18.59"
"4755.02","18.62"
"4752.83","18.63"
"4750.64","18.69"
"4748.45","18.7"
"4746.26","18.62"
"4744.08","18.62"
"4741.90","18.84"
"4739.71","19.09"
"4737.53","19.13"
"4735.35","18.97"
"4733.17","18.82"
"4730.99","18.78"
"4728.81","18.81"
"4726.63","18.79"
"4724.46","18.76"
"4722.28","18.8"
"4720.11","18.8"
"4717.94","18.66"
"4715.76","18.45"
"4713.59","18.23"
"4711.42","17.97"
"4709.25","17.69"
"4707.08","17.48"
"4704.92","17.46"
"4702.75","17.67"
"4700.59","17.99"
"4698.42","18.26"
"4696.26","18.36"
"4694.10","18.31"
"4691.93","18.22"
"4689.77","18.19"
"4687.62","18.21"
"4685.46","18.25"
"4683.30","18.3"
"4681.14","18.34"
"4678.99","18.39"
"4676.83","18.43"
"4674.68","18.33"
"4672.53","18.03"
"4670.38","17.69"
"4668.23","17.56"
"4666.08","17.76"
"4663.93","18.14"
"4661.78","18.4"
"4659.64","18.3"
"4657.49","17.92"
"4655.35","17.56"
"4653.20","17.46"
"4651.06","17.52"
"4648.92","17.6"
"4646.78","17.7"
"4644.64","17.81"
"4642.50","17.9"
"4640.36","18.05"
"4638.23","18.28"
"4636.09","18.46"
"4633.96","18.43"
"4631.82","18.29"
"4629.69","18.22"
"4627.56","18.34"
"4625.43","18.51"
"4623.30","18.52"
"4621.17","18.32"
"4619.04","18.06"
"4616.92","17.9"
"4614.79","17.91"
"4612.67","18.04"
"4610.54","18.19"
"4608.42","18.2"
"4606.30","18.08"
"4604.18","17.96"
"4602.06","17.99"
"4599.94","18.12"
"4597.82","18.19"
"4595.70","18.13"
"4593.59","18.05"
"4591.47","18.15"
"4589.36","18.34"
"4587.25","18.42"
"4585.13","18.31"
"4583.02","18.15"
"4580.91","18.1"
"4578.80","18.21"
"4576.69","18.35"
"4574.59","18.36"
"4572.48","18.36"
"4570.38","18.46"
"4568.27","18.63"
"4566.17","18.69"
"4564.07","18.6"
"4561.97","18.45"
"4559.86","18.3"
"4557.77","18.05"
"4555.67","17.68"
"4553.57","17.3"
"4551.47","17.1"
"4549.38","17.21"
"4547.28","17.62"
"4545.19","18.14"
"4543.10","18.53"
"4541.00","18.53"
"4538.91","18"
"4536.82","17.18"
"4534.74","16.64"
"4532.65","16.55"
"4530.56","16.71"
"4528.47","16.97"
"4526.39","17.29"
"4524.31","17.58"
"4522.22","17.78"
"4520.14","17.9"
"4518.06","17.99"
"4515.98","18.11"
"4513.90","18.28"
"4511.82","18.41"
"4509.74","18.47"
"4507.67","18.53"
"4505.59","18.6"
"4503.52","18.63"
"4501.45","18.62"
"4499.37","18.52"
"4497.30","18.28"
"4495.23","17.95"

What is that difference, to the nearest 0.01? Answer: 0.69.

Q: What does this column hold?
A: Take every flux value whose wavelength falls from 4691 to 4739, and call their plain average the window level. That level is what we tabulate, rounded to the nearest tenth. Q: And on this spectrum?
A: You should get 18.4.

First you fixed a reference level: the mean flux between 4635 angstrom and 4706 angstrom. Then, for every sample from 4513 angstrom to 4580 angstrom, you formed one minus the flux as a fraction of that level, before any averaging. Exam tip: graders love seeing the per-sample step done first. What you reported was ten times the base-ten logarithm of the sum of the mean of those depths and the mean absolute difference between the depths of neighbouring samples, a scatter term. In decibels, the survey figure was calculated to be -16.6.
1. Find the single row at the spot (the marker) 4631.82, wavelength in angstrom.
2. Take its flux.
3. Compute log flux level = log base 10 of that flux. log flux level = 1.26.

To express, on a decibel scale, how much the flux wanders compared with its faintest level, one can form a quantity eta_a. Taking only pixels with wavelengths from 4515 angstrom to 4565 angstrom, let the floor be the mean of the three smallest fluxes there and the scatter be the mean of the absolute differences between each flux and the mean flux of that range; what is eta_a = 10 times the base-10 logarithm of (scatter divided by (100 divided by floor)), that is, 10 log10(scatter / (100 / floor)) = -10.6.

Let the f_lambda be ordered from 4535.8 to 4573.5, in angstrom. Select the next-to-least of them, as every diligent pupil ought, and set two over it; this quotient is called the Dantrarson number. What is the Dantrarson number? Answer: 0.116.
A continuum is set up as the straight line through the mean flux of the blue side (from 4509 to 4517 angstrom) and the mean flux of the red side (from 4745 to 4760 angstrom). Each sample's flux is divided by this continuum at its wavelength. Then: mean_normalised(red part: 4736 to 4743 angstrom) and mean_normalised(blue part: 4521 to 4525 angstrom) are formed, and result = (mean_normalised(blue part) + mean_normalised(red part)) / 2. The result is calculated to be 0.99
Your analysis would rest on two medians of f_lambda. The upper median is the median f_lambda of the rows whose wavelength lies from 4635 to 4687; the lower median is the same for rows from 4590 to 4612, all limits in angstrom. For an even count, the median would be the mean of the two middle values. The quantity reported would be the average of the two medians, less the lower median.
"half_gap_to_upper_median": -0.04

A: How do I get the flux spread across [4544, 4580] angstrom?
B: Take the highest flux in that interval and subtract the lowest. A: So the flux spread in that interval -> 1.6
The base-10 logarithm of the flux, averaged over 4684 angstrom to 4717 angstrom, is 1.256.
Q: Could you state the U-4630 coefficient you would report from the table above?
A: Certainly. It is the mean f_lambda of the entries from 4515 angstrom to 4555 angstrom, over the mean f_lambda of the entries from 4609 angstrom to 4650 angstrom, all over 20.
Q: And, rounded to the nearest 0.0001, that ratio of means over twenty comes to 0.0483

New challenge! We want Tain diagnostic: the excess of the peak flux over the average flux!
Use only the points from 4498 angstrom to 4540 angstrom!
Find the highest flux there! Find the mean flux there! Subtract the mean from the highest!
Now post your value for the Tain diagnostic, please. 0.79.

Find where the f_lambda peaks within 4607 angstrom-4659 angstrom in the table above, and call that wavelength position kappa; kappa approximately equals 4623.30 angstrom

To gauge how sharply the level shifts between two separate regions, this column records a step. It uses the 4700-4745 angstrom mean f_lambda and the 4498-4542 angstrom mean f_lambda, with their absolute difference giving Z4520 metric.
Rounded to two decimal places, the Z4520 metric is 0.60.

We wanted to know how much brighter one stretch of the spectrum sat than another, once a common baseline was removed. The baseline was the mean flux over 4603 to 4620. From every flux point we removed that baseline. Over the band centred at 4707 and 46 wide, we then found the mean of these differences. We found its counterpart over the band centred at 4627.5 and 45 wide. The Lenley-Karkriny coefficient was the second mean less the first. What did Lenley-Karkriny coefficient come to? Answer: -0.12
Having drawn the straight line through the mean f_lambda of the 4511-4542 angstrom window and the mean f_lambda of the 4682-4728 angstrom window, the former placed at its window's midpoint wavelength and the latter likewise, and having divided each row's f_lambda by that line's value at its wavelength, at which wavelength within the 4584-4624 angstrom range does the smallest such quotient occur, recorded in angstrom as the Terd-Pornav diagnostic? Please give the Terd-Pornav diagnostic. 4616.92 angstrom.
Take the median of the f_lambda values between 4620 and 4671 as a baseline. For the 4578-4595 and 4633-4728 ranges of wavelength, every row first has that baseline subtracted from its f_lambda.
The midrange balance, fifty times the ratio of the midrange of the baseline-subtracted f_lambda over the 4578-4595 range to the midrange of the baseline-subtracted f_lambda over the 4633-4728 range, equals 200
